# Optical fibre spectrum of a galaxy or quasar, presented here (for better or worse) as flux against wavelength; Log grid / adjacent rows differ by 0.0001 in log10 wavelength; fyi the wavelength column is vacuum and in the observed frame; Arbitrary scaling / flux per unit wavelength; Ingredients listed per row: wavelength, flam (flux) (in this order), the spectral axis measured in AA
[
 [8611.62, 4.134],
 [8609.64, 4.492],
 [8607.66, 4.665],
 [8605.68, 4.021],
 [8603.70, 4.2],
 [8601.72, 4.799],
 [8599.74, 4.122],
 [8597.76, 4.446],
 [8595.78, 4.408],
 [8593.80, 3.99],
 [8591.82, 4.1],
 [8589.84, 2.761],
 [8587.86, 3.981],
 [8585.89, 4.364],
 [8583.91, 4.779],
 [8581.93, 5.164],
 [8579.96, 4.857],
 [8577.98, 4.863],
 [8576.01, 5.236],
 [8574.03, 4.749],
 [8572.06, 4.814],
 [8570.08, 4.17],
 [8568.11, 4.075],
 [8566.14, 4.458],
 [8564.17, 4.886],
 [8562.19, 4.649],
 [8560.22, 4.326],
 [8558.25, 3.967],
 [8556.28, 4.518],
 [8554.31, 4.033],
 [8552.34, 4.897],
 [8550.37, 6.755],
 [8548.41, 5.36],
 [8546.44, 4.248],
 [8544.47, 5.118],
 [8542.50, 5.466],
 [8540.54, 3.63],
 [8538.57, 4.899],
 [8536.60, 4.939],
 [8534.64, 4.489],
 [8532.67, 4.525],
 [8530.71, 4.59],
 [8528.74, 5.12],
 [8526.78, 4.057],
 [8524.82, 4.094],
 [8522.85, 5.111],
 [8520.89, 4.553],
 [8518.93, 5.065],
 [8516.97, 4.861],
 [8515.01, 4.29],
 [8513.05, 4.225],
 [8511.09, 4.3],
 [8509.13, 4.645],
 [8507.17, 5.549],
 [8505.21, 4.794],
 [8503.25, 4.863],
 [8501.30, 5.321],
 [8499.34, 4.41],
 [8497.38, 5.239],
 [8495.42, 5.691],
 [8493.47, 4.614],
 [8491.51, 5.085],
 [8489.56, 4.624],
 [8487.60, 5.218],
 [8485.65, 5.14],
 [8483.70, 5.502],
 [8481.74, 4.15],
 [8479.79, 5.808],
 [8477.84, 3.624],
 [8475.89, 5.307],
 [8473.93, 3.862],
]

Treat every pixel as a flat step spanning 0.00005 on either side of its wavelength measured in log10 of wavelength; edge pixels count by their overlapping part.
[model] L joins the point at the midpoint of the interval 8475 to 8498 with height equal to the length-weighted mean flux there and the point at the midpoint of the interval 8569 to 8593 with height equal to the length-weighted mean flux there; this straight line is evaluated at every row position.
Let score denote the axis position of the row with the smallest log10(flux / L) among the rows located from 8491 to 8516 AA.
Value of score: 8513.05 AA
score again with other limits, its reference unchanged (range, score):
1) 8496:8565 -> 8540.54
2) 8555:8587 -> 8558.25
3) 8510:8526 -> 8524.82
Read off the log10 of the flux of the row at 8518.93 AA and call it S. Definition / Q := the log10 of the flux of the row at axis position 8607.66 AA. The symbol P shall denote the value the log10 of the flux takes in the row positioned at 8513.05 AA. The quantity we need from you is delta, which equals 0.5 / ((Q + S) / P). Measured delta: 0.23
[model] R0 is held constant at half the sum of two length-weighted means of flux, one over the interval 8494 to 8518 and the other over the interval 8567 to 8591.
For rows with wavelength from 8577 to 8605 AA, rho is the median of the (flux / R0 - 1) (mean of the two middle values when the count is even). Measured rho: -0.059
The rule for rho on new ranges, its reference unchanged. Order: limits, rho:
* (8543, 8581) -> 0.018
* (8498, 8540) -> -0.004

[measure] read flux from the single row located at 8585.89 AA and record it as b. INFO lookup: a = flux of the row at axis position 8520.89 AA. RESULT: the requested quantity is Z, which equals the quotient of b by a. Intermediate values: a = 4.553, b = 4.364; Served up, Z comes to 0.96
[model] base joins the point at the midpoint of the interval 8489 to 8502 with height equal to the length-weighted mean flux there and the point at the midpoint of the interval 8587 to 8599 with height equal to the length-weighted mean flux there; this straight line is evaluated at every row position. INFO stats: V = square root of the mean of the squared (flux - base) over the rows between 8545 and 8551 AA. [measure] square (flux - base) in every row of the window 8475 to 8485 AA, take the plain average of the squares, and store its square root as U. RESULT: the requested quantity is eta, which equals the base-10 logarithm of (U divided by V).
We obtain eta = -0.21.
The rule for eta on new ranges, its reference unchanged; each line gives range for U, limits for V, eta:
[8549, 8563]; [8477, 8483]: -0.08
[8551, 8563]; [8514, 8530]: -0.11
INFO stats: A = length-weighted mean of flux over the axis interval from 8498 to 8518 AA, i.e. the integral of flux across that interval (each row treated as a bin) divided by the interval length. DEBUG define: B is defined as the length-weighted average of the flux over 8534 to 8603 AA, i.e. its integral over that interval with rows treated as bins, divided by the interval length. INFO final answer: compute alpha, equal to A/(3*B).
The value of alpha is 0.345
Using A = 4.74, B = 4.58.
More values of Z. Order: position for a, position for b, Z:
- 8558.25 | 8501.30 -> 1.34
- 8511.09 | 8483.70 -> 1.28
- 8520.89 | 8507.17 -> 1.22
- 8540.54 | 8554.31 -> 1.11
